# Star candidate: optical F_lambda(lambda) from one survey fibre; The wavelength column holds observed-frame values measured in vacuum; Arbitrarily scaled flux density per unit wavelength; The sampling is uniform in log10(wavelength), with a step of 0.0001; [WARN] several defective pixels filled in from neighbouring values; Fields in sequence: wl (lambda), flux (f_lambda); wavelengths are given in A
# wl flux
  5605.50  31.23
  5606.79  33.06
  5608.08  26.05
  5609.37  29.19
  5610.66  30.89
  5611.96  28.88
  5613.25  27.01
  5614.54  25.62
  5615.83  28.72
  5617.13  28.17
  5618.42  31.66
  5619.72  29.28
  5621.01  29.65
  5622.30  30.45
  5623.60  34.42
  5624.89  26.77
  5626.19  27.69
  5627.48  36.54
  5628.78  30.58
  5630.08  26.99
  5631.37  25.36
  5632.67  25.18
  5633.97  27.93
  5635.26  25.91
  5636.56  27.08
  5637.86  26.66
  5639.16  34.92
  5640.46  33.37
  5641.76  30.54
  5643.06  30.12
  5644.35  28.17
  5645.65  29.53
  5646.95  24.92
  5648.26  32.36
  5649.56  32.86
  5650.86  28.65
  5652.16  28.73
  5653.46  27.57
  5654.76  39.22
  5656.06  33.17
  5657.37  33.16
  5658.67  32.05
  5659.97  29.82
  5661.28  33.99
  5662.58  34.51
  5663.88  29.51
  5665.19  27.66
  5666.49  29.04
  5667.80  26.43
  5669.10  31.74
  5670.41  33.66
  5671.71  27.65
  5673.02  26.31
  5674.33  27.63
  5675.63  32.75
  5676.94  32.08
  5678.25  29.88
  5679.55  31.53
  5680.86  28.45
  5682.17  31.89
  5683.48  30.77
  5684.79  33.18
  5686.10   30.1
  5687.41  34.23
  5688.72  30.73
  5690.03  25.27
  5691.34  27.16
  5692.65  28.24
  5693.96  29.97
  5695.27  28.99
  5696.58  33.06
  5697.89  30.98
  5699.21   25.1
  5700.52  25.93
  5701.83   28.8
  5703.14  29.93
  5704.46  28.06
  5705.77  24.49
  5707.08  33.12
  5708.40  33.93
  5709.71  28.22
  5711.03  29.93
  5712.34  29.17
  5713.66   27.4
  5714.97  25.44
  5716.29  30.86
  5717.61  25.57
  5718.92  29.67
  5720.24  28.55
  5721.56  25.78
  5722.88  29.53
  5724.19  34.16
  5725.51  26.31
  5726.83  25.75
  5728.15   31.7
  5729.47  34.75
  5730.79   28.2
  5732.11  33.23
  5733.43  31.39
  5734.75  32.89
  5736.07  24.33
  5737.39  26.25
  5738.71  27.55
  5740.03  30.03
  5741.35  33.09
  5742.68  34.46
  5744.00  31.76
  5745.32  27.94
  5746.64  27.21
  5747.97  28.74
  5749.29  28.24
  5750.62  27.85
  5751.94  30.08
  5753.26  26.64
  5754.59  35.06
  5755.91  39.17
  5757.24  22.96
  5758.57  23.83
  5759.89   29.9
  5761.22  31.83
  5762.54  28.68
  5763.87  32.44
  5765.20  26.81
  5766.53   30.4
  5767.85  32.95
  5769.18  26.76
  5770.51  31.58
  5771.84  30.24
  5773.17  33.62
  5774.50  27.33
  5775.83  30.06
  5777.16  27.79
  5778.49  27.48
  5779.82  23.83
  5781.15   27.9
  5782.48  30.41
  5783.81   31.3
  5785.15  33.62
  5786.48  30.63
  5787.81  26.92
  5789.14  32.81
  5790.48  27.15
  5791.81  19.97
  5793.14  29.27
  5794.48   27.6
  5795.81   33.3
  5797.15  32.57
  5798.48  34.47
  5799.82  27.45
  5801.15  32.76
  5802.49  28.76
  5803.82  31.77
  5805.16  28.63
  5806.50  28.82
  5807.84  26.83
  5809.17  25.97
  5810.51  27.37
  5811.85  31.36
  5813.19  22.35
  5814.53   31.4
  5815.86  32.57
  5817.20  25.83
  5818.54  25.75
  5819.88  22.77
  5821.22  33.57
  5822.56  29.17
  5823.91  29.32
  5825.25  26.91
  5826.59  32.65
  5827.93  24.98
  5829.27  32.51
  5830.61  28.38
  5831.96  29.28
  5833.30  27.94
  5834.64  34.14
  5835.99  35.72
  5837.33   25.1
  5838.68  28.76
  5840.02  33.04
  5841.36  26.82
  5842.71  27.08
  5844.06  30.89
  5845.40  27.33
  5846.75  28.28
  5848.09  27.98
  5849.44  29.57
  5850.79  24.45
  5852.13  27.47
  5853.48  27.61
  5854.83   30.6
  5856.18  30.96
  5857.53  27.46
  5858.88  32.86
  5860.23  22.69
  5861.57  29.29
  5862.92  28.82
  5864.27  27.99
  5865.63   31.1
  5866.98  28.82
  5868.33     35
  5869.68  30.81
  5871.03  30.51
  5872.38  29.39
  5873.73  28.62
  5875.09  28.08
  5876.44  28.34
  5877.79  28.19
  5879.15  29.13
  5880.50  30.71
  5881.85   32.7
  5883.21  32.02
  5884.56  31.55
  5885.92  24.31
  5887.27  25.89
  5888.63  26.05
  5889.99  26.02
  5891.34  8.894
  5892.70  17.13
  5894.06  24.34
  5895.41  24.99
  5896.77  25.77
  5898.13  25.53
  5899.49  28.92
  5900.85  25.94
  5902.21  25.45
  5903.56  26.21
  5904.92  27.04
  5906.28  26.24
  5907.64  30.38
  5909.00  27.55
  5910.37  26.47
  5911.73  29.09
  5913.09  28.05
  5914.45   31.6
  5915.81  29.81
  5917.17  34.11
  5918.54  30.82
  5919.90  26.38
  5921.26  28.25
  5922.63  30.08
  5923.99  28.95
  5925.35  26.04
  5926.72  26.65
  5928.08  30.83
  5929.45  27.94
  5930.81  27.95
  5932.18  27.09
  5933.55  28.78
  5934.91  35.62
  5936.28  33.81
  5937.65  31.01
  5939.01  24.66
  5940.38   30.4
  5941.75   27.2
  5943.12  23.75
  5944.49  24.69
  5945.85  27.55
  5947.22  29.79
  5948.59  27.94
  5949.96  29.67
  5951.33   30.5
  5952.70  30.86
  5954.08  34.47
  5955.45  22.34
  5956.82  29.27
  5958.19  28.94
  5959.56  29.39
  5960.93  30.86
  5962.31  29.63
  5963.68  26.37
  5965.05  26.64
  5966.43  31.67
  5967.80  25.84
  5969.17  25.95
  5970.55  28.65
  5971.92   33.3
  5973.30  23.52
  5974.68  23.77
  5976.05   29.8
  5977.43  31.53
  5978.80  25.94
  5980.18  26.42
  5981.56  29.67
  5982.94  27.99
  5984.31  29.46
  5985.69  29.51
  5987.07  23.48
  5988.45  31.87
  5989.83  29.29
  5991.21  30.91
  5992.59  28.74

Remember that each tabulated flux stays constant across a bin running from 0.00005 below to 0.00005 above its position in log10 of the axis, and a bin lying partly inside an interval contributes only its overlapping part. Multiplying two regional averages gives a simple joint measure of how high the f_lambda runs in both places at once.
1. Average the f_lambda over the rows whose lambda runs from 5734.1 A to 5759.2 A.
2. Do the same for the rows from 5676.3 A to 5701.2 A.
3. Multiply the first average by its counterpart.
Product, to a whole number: 877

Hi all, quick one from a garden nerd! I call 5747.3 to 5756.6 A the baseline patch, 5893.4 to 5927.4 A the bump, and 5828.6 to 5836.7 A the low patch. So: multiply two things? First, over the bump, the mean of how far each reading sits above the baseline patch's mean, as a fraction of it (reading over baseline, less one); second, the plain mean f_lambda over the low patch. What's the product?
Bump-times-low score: -3.1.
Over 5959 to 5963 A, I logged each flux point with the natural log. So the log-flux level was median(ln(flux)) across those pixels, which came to 3.39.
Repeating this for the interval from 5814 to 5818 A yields 3.45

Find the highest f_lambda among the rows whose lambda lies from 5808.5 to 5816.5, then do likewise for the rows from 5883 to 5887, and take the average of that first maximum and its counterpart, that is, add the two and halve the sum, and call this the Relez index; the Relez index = 32.3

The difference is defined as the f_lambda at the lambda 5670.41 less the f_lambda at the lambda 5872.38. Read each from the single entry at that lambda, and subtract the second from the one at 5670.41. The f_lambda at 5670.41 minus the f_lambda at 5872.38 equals 4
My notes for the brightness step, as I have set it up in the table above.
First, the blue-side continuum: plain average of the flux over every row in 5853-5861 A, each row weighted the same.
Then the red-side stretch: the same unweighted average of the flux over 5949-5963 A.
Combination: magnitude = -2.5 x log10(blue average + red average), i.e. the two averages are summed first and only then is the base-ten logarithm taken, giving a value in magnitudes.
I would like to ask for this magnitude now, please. -4.41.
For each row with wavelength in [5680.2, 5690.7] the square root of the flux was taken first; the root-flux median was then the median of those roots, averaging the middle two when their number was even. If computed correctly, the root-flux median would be 5.55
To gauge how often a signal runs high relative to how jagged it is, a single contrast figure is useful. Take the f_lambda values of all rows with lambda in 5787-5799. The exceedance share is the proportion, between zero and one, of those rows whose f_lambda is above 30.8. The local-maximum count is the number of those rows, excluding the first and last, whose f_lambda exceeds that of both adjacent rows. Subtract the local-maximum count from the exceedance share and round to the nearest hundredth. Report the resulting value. -2.56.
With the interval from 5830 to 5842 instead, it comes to -2.67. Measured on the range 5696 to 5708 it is -0.67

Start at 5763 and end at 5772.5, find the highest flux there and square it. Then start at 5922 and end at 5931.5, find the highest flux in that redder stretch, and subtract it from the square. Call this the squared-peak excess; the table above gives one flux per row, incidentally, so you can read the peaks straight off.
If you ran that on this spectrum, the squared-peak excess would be 1055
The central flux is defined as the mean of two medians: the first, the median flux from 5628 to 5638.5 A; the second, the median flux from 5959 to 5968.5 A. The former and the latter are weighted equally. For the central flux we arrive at 28.11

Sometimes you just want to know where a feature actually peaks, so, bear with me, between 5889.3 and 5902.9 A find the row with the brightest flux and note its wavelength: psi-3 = 5899.49 A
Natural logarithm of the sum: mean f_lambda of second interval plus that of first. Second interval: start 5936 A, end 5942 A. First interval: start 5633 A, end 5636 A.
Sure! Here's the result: 4.03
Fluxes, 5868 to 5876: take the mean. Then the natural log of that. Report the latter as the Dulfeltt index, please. 3.41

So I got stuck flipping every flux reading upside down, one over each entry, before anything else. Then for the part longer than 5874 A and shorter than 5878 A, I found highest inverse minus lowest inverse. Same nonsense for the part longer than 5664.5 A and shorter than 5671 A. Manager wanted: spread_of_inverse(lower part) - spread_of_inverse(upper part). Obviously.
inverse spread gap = 0.008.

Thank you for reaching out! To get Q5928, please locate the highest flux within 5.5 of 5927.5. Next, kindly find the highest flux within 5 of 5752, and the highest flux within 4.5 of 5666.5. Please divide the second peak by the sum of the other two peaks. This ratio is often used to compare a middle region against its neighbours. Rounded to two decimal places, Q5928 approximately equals 0.60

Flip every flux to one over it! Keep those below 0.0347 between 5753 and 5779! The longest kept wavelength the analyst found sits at 5775.83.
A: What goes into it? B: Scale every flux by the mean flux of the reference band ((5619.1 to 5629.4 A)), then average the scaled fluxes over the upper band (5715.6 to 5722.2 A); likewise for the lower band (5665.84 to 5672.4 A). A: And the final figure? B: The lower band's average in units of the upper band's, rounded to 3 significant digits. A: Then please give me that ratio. 1.06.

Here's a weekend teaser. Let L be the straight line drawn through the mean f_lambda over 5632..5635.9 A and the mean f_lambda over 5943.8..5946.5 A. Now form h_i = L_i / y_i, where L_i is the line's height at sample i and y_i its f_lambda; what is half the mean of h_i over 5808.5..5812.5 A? 0.47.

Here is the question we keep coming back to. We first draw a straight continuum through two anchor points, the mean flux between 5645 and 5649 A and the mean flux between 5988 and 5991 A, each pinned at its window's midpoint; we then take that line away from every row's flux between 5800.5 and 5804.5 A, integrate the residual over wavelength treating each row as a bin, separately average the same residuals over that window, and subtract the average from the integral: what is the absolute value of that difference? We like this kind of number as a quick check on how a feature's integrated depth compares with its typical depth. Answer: 4.3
